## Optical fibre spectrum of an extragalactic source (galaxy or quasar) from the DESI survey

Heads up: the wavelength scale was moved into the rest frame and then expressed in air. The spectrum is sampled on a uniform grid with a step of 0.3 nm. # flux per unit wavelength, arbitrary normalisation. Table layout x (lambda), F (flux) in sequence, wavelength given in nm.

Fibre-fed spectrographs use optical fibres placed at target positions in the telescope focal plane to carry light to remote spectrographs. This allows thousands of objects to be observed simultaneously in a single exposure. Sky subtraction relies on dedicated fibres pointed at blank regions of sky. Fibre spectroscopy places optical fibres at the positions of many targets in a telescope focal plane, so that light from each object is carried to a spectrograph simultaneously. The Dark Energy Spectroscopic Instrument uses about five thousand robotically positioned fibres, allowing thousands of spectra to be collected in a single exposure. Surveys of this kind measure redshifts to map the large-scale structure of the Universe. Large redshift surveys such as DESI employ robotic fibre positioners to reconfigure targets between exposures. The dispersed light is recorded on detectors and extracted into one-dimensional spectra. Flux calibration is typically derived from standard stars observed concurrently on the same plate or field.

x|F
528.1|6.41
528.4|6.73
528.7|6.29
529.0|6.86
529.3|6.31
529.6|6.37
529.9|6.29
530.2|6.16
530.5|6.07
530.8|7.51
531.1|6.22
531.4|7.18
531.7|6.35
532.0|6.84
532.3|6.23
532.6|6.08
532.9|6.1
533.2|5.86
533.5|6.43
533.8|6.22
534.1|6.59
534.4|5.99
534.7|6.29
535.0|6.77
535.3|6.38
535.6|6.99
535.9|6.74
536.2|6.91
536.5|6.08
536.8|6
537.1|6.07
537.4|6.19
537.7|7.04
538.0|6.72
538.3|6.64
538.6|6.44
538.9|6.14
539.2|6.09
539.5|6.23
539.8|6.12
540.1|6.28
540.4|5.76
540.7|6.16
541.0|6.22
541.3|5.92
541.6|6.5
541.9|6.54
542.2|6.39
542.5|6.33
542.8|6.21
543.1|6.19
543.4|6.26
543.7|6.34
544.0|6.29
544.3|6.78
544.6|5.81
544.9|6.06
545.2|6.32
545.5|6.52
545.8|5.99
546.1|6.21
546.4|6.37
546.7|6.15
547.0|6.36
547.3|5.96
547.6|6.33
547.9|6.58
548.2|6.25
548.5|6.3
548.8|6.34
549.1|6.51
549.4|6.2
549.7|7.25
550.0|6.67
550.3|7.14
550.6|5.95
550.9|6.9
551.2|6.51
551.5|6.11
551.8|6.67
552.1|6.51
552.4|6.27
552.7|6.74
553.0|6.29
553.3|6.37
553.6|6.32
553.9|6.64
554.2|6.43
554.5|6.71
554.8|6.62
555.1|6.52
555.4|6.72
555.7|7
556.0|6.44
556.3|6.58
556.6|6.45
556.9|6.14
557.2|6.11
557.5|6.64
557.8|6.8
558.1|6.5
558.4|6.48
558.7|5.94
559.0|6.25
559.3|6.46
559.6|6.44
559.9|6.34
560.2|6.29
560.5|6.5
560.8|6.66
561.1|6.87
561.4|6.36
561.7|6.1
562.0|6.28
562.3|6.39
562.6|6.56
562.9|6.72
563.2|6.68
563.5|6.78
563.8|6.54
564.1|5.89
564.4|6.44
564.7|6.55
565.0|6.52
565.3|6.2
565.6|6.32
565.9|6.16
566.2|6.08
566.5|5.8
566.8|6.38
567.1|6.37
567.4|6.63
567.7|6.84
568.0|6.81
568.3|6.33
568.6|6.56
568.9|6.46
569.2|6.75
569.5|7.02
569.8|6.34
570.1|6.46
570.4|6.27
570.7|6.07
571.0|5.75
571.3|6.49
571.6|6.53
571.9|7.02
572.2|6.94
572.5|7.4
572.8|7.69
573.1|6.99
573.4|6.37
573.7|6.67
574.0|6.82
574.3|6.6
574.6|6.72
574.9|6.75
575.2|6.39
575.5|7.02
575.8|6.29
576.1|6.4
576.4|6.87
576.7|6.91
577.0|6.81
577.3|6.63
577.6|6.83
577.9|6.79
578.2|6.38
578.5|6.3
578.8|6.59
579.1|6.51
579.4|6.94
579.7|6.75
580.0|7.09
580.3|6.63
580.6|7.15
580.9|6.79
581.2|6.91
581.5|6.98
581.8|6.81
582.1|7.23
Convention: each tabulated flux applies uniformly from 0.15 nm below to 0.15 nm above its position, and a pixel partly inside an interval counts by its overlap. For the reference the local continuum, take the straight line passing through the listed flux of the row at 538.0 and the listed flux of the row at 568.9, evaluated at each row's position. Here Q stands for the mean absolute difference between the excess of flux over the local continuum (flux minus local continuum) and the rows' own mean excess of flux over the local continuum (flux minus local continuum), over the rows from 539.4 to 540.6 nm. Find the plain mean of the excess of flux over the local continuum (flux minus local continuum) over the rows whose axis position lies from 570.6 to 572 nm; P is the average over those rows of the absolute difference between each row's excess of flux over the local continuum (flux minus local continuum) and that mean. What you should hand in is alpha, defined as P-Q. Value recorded 0.21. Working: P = 0.37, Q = 0.167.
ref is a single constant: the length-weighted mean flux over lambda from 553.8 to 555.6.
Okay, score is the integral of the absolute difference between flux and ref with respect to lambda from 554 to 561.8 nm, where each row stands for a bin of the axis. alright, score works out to 1.7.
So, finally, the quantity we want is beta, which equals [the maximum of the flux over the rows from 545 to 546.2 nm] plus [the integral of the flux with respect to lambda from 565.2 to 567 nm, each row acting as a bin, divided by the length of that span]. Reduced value 12.7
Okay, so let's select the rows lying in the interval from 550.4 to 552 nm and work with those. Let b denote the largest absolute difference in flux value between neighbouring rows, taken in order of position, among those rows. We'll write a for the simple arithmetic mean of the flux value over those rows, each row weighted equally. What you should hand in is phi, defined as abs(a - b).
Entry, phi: 5.5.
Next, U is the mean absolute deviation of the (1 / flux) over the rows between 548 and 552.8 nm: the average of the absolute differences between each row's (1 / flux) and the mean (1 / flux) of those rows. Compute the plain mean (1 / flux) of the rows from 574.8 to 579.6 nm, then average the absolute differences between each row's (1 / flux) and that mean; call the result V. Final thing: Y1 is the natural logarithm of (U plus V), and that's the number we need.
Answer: -4.47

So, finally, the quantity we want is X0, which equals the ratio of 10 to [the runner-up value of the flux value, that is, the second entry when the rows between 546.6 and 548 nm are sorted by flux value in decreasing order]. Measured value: 1.57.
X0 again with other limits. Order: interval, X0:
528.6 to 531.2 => 1.46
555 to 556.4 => 1.49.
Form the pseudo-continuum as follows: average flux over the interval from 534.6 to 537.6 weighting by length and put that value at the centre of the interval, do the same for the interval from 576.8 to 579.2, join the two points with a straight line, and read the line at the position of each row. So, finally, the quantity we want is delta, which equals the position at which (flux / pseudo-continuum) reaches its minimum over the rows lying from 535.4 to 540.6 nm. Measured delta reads 540.4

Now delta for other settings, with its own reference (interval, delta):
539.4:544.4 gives 540.4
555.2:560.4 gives 558.7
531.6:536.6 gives 533.2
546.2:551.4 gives 550.6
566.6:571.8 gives 571.0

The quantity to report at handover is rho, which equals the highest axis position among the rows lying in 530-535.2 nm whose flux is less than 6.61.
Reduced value 534.7 nm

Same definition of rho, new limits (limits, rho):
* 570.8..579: 578.8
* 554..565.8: 565.6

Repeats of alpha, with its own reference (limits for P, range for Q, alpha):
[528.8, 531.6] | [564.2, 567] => 0.24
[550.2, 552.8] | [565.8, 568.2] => 0.01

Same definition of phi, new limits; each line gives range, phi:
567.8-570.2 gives 5.9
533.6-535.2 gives 5.8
